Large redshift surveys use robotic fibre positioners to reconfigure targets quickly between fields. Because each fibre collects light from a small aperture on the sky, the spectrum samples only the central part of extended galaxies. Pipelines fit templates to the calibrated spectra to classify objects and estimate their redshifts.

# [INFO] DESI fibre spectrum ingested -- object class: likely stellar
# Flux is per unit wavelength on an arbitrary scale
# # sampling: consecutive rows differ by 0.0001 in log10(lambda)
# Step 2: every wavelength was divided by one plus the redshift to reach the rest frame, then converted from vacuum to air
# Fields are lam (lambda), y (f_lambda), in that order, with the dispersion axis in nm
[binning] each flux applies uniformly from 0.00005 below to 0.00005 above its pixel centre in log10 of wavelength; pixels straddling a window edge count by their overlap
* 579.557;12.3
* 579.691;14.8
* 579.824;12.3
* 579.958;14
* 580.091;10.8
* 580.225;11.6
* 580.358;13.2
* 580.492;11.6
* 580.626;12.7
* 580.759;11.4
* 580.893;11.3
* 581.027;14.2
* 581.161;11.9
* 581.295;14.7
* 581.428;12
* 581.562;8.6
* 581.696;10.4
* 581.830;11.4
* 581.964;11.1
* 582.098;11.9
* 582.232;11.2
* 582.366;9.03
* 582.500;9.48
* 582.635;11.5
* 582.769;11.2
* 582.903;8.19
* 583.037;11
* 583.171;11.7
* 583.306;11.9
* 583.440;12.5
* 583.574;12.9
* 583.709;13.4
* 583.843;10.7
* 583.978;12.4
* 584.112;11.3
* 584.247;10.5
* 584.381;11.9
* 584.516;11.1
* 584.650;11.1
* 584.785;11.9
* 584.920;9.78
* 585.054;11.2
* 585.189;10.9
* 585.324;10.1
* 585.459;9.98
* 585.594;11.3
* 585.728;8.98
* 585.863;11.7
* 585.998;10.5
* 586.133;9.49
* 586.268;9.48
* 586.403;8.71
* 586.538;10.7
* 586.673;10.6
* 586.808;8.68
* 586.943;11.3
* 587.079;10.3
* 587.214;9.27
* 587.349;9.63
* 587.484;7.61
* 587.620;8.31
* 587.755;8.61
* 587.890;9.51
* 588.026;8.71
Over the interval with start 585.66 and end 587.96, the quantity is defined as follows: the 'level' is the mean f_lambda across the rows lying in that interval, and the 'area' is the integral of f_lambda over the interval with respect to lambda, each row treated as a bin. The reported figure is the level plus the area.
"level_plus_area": 31.7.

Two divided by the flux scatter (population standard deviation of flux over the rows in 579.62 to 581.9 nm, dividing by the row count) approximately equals 1.3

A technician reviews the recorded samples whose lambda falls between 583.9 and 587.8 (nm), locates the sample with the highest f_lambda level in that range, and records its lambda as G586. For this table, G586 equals 583.978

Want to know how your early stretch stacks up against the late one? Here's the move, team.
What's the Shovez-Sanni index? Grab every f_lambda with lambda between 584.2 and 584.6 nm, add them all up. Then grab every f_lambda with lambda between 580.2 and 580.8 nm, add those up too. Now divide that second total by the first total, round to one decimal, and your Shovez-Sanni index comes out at 1.8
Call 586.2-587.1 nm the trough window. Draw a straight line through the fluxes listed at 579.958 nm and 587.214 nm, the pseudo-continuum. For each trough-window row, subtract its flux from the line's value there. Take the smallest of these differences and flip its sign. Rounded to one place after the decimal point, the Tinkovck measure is 1.9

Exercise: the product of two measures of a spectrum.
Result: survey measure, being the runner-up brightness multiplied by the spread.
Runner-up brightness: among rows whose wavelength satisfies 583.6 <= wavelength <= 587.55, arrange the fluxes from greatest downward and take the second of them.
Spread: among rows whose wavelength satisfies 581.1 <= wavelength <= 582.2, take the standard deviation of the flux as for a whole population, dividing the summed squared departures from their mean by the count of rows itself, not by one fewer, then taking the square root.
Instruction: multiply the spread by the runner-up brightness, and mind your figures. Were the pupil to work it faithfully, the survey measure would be 20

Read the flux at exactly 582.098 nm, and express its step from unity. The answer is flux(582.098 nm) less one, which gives 10.9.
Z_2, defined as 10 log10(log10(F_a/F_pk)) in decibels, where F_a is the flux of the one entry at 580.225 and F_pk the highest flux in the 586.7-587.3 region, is -19.4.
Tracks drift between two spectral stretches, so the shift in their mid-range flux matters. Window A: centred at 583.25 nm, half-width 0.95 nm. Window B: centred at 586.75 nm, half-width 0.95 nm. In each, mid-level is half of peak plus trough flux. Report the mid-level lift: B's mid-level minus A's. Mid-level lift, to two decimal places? -1.14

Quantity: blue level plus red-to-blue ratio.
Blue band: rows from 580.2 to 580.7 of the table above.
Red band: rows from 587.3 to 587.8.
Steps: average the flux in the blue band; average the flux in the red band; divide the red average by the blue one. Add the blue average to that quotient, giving 13.0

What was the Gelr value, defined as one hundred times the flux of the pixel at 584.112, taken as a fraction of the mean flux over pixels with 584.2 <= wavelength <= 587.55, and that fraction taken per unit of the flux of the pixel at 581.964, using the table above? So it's 9.9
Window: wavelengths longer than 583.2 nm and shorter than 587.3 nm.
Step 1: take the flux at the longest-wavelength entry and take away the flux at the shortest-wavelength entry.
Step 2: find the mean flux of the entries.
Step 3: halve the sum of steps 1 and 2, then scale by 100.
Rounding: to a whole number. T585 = 409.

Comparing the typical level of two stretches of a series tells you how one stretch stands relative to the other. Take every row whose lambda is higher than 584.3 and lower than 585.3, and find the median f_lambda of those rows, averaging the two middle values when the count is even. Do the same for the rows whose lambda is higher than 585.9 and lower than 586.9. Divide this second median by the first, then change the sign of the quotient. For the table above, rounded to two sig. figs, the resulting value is -0.85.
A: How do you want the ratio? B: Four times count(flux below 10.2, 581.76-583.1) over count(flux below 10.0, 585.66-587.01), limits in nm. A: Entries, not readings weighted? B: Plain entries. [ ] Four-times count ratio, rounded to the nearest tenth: 2.4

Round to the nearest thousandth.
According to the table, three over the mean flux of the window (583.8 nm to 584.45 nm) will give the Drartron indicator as 0.264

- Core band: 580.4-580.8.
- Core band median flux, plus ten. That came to 21.6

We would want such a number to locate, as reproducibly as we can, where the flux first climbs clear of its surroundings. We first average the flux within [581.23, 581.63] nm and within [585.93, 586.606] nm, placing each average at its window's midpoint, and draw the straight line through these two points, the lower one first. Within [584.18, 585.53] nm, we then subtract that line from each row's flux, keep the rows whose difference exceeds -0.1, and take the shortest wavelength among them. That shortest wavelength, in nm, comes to 584.381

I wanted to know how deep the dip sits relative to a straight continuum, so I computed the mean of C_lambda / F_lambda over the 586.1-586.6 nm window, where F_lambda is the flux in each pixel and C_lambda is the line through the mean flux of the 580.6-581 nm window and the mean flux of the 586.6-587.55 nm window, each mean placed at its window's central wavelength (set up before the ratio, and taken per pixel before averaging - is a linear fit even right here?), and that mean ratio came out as 1.04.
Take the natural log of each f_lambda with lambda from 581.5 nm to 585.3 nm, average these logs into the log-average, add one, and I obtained 3.40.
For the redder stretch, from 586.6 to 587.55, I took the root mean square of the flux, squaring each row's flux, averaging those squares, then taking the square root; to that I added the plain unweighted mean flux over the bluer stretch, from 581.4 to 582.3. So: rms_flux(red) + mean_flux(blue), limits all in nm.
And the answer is 20.6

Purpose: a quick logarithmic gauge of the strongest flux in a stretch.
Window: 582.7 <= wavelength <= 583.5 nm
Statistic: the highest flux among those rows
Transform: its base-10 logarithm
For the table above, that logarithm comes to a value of 1.10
